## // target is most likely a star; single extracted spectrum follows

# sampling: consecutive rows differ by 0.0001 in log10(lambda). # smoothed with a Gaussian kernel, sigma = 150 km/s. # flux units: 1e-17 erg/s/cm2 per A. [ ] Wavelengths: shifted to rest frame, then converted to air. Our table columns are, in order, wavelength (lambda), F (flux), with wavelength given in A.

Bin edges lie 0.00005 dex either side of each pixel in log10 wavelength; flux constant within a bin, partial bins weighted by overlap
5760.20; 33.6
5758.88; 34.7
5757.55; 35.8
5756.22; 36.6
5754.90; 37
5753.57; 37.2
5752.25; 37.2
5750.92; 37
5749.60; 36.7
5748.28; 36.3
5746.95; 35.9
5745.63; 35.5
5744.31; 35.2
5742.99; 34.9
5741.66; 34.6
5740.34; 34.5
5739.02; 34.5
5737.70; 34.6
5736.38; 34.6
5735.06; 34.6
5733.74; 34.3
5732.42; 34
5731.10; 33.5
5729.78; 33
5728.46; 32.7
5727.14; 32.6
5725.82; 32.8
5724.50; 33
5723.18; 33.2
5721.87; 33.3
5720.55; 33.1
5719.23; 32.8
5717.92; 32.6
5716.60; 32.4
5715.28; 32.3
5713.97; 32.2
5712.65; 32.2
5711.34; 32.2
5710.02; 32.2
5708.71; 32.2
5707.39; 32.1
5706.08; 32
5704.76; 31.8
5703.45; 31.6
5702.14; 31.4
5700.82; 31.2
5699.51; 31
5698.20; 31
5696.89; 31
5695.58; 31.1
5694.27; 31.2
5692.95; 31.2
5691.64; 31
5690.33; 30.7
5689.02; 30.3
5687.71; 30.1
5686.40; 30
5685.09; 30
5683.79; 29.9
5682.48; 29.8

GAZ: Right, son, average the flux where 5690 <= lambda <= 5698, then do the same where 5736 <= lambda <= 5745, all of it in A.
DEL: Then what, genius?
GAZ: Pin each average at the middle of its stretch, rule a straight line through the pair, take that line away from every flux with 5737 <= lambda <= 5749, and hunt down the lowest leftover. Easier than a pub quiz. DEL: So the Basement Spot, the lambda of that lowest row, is 5741.66 A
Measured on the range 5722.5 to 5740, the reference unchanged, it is 5728.46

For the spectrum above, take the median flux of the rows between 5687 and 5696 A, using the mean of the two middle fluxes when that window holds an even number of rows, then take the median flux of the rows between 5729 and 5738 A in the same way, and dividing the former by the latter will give 0.904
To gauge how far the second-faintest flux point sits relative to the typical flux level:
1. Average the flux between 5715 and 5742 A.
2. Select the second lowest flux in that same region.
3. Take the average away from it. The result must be -1.1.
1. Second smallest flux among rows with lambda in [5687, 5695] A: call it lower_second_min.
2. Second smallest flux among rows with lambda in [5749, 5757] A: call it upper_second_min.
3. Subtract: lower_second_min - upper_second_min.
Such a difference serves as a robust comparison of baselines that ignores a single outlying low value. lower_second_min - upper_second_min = -6.4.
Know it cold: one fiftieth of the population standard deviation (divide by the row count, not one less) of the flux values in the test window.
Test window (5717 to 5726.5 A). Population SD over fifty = 0.005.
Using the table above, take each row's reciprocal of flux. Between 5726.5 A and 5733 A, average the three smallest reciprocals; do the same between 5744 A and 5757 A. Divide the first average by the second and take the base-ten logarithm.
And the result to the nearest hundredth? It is 0.04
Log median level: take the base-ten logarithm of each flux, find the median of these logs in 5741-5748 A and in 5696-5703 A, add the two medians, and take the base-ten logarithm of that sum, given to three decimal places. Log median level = 0.483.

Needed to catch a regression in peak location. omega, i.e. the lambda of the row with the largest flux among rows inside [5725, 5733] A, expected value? 5732.42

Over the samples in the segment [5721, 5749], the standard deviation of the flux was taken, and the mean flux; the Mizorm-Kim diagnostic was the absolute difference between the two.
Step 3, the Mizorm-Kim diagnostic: 33.1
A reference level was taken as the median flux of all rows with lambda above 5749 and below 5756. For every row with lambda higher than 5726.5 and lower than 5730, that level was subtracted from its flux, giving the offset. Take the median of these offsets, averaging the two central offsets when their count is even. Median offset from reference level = -4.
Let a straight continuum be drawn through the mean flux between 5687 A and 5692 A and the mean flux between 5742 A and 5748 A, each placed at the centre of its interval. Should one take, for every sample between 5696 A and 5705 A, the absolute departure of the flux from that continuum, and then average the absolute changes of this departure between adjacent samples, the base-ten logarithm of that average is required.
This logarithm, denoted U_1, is -1.02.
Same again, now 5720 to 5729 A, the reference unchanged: -0.68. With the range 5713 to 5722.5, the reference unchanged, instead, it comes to -1.11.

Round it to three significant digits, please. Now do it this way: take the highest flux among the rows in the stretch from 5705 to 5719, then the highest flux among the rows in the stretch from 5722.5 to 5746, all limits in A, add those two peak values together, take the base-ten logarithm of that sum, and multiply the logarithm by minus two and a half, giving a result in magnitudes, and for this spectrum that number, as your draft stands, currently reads -4.58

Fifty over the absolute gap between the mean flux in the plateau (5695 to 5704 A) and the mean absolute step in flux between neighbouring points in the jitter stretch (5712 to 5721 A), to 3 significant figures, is 1.61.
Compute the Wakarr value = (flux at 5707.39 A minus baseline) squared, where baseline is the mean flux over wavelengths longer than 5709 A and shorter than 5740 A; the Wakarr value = 1.1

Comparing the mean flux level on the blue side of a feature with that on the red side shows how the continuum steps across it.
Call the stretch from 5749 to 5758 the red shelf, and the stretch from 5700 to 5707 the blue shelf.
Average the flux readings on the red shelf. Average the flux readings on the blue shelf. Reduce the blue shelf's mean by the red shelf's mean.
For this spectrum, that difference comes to -5.2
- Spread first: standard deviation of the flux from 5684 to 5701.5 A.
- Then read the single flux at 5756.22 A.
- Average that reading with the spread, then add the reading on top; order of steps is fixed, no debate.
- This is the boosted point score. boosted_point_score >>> 55.1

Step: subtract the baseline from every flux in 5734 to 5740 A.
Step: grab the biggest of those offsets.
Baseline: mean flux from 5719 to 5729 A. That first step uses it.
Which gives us 2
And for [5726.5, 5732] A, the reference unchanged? 1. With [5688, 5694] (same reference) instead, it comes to -2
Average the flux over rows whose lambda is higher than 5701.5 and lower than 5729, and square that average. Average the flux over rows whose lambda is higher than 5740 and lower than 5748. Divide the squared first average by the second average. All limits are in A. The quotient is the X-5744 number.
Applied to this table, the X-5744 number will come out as 29.9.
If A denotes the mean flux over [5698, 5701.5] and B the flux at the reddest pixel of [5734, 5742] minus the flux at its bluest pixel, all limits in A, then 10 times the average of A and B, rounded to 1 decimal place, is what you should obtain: 155.3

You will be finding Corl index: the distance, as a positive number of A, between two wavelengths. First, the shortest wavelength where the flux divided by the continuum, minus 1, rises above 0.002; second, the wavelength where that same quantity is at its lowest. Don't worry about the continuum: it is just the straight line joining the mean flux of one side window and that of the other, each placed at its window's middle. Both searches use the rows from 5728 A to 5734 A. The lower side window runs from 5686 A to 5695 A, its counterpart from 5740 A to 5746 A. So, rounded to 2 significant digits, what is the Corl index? 5.3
